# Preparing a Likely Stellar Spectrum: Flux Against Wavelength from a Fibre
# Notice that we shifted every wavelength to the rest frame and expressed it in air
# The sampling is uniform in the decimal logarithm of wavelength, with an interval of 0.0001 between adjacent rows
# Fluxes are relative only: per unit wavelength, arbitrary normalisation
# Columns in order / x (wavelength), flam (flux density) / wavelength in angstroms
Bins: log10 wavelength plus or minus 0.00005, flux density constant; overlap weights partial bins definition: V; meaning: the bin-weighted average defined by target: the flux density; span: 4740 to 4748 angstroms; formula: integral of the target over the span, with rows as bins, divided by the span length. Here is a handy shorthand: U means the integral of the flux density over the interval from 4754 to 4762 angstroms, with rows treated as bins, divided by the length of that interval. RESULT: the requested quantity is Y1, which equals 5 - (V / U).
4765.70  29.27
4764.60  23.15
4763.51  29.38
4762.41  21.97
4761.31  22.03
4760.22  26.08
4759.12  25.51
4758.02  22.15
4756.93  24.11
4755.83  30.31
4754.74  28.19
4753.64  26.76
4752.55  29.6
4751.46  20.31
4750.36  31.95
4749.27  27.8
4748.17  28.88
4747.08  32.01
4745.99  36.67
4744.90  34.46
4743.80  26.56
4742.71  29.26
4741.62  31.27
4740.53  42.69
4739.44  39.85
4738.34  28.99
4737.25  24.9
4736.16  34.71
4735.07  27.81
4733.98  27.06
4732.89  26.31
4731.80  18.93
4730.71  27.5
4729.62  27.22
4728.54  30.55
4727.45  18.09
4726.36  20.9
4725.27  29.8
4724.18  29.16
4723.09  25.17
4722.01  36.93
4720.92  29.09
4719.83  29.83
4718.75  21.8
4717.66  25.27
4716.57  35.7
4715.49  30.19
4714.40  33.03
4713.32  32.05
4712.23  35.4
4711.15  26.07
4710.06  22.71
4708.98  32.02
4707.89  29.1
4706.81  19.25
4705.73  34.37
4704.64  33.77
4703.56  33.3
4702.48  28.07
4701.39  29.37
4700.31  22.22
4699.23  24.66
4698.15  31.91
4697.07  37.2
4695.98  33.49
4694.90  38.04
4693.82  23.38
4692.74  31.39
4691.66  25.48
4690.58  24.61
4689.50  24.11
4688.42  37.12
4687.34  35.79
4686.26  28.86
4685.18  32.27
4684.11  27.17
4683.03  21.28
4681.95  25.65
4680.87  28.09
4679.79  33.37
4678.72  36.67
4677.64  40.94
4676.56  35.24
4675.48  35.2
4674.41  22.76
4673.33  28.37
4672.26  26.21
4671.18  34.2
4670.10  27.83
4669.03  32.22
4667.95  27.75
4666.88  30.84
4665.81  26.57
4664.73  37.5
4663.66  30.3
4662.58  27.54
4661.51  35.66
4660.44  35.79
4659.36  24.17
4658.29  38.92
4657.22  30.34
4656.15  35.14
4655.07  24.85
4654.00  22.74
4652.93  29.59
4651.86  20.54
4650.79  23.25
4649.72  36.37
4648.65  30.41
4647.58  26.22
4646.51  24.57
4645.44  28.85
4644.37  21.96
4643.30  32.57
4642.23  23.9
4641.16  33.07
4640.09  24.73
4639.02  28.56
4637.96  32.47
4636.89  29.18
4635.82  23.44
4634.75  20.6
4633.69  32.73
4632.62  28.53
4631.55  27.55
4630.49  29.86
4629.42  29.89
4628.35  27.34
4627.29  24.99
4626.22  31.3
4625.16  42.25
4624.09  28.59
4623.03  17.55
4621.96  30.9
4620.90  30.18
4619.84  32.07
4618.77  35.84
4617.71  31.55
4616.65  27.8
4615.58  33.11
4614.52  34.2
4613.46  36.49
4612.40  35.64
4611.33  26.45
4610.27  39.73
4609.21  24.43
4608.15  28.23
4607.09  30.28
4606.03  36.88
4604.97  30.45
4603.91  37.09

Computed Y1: 3.70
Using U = 25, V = 33.1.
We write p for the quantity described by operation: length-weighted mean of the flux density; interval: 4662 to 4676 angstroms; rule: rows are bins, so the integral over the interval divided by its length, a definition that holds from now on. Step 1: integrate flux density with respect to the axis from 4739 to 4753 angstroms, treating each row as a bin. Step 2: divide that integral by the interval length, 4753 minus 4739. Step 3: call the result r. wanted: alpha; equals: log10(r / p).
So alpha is 0.025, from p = 29.8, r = 32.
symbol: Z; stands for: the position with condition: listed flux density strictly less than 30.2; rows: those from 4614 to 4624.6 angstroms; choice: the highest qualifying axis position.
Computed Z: 4624.09 angstroms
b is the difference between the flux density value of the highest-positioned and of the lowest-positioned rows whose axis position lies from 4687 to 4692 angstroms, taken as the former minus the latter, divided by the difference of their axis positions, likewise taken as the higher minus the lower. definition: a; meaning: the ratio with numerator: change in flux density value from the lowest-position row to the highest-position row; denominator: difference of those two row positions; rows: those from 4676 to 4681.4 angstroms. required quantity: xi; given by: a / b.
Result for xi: 0.7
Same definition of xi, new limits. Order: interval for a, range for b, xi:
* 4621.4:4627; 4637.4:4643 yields 0.0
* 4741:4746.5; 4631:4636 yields -1.3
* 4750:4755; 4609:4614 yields -0.3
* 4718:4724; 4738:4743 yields 12.6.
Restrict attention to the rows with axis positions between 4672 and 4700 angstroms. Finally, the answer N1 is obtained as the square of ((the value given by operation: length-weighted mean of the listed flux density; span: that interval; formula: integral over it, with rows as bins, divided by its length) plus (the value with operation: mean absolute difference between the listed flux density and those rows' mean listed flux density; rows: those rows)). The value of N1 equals 1243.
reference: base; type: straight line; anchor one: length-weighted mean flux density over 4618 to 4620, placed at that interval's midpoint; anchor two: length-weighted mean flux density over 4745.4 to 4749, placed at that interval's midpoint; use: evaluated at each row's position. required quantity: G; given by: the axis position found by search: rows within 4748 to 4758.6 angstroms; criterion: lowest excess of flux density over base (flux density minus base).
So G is 4751.46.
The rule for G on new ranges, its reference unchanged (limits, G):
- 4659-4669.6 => 4659.36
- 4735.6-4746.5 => 4737.25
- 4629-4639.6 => 4634.75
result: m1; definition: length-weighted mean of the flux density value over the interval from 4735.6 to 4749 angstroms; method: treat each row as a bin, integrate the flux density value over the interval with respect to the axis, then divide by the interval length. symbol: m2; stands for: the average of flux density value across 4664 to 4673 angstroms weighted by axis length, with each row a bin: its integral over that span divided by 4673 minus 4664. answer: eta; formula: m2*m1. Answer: 984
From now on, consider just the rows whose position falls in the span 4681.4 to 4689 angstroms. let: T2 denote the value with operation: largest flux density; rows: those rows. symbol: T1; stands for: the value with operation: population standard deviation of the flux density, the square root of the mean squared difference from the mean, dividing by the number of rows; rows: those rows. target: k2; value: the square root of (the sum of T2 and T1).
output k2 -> 6.51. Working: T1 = 5.3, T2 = 37.12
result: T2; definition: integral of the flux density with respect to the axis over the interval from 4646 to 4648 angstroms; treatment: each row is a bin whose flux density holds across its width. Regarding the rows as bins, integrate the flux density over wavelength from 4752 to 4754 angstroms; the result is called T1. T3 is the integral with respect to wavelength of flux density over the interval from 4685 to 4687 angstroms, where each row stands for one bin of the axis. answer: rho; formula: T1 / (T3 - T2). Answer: 5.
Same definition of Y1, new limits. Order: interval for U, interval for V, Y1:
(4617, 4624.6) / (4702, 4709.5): 3.98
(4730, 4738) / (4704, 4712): 3.94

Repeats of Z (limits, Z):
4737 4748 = 4743.80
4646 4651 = 4650.79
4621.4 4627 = 4624.09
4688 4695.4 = 4693.82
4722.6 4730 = 4729.62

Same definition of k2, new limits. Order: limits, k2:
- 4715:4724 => 6.47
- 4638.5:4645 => 6.11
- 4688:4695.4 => 6.63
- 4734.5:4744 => 6.96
